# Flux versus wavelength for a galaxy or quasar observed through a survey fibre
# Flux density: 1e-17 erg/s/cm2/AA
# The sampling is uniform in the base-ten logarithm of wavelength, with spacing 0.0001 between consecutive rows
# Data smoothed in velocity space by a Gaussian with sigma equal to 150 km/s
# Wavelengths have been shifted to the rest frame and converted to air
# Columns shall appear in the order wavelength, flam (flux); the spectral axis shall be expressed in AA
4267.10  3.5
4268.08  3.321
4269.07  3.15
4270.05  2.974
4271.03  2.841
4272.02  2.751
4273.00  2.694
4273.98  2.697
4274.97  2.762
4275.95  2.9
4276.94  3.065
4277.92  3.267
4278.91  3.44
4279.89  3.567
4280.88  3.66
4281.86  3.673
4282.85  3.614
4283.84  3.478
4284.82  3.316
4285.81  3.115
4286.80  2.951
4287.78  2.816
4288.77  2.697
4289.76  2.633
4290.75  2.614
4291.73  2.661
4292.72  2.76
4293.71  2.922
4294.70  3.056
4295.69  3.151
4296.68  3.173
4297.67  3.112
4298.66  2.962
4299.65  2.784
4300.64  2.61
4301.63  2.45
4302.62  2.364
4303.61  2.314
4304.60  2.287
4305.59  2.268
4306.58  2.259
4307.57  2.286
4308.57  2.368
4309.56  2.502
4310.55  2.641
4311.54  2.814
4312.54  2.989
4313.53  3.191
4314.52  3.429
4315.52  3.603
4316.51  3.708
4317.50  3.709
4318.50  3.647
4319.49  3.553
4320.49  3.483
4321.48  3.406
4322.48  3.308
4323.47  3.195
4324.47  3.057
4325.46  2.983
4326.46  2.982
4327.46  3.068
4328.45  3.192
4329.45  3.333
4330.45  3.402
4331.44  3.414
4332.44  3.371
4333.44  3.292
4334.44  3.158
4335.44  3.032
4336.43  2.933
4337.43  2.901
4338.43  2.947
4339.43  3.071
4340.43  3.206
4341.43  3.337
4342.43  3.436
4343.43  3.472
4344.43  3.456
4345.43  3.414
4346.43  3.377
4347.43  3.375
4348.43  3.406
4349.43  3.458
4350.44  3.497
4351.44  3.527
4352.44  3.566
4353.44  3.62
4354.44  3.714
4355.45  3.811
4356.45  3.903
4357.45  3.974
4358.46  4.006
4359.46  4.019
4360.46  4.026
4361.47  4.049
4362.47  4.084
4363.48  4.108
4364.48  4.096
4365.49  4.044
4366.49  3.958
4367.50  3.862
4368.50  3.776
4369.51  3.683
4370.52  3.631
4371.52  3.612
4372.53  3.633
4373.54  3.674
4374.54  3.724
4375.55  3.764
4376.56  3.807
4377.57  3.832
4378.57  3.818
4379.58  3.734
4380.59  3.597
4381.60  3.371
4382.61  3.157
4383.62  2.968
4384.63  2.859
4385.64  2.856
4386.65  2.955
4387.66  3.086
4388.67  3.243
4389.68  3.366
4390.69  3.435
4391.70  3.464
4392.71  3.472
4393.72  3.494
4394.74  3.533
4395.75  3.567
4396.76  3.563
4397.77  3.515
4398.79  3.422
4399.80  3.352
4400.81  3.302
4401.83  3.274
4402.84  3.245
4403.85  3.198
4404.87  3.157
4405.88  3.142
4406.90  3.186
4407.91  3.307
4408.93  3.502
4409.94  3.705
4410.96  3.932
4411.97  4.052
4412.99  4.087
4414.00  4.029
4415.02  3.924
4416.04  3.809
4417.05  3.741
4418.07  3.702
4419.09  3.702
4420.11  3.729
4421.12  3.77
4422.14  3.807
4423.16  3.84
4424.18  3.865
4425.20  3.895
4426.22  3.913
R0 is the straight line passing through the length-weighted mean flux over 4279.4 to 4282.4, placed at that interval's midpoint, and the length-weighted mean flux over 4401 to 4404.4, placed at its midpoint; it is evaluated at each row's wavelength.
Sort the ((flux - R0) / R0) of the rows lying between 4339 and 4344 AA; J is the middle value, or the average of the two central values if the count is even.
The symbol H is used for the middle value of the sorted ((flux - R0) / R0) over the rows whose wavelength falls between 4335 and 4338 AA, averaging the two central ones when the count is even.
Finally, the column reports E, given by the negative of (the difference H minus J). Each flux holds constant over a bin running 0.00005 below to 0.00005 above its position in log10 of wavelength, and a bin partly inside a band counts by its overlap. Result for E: 0.12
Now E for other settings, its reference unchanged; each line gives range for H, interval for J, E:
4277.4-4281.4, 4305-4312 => -0.29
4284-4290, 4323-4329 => 0.08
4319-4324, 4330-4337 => -0.02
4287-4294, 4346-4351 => 0.25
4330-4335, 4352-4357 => 0.12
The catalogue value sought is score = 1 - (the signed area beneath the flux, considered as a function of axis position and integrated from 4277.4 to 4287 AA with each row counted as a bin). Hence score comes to -32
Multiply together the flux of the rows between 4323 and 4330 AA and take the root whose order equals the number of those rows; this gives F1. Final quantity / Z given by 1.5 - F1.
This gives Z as -1.61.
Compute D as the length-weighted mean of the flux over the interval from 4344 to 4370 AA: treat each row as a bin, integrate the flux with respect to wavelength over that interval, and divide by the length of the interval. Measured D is 3.8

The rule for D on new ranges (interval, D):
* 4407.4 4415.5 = 3.8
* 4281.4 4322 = 3.0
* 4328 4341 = 3.2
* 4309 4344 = 3.2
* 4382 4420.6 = 3.4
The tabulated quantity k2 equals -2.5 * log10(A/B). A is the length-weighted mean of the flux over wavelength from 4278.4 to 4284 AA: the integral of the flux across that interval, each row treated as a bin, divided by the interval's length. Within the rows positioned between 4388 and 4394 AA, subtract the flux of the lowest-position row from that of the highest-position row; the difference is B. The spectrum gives -2.88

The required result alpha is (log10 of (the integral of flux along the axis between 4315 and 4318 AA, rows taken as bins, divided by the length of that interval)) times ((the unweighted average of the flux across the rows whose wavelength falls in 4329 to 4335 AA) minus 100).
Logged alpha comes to -55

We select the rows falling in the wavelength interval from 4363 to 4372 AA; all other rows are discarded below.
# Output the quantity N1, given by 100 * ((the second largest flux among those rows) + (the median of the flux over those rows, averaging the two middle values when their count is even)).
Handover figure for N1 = 796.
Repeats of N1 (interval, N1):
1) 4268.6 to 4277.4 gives 591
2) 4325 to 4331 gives 646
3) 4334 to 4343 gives 641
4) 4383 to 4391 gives 639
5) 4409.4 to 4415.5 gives 803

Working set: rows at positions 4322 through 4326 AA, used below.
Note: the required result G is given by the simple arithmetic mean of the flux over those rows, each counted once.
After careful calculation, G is 3.1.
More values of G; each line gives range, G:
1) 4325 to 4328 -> 3.0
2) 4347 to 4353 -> 3.5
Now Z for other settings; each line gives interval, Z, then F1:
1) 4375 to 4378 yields -2.30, 3.80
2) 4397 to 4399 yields -1.97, 3.47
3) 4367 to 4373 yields -2.20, 3.70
